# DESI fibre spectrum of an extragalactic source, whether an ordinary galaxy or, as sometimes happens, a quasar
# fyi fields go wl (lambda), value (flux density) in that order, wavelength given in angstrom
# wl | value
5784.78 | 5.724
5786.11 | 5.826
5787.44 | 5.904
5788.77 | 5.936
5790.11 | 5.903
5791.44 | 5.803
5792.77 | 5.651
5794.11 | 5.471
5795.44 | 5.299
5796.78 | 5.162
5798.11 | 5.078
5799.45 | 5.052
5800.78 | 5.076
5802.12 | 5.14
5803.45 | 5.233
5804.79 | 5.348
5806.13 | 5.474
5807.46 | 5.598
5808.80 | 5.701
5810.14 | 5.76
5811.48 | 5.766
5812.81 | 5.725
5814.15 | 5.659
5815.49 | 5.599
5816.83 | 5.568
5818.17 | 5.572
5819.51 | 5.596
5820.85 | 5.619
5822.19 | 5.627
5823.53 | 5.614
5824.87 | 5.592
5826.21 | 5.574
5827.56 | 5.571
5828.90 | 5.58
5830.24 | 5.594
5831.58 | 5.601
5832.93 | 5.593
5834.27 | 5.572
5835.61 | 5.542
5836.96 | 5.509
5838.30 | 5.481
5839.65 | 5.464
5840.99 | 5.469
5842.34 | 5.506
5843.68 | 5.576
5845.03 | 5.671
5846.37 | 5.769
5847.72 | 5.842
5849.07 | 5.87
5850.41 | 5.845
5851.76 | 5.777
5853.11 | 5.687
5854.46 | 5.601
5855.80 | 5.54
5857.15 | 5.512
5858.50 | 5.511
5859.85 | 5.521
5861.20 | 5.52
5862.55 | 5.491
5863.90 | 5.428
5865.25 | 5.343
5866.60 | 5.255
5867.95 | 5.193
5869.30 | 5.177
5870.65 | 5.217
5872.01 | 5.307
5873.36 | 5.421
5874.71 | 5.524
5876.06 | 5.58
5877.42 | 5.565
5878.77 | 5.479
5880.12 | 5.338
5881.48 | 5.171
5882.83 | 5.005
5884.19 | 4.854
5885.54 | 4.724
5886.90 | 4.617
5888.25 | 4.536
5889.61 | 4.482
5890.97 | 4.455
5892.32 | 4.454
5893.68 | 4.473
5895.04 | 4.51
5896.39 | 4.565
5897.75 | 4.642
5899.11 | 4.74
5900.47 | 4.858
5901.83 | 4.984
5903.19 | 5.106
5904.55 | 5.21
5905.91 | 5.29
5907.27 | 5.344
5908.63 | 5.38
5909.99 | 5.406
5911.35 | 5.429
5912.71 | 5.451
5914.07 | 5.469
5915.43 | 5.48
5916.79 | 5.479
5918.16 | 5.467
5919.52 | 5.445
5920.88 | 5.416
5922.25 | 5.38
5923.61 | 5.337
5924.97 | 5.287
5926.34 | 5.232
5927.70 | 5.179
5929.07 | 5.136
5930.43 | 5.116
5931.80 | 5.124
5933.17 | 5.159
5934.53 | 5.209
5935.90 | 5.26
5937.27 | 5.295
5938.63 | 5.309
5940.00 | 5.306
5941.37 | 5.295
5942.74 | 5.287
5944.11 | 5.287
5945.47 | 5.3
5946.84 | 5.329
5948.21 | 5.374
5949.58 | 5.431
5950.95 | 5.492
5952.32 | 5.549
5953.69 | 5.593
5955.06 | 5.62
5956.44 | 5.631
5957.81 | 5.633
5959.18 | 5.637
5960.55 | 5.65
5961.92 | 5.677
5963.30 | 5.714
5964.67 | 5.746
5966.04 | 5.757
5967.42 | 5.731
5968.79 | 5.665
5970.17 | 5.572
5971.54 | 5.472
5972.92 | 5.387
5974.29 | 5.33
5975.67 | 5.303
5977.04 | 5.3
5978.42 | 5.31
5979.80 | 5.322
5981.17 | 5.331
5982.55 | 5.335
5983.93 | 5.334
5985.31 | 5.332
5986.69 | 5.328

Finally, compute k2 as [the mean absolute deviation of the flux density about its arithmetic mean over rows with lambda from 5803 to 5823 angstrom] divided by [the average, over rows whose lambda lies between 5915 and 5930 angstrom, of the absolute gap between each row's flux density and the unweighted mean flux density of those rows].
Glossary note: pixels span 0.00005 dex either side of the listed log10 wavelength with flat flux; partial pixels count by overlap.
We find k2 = 1.0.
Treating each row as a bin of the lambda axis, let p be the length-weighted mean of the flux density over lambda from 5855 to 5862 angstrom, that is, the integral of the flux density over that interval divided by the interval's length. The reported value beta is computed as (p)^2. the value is 31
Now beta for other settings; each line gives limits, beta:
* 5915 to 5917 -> 30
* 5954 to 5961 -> 32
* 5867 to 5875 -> 28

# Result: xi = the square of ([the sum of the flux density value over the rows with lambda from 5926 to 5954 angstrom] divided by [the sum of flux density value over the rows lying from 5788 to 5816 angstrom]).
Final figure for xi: 0.93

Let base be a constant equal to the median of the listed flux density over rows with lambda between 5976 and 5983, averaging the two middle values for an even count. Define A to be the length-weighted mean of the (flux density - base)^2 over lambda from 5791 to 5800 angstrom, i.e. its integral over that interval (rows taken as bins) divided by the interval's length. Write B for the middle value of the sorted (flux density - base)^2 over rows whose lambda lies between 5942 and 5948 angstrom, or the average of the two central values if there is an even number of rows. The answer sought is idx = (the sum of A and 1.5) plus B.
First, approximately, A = 0.07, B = 0.00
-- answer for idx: 1.57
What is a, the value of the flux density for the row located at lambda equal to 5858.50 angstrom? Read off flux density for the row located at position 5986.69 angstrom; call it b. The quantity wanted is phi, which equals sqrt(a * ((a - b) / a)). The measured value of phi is 0.43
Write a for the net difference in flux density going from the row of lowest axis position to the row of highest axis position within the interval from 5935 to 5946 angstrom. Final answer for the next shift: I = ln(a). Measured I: -3.2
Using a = 0.04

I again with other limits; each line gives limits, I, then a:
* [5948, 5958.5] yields -1.4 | 0.26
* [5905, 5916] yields -1.7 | 0.19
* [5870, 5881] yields -2.1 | 0.12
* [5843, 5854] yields -2.2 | 0.11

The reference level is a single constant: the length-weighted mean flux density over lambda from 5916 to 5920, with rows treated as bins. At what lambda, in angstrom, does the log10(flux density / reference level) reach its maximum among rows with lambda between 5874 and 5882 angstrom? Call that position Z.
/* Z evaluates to 5876.06 angstrom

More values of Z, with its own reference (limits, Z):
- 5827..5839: 5831.58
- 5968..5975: 5968.79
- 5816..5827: 5822.19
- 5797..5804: 5803.45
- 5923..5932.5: 5923.61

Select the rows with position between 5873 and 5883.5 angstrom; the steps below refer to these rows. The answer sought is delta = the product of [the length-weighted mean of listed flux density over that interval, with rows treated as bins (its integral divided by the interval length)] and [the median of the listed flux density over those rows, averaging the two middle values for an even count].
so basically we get 29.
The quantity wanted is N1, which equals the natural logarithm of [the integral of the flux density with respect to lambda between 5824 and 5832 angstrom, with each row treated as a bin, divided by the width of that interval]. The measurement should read 1.72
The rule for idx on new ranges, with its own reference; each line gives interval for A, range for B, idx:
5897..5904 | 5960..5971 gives 1.87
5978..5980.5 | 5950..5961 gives 1.59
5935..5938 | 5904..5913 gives 1.51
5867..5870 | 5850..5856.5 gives 1.65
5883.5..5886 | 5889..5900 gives 2.46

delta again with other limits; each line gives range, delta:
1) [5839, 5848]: 31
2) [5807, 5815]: 33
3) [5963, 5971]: 33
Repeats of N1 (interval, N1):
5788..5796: 1.74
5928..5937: 1.64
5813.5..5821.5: 1.72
